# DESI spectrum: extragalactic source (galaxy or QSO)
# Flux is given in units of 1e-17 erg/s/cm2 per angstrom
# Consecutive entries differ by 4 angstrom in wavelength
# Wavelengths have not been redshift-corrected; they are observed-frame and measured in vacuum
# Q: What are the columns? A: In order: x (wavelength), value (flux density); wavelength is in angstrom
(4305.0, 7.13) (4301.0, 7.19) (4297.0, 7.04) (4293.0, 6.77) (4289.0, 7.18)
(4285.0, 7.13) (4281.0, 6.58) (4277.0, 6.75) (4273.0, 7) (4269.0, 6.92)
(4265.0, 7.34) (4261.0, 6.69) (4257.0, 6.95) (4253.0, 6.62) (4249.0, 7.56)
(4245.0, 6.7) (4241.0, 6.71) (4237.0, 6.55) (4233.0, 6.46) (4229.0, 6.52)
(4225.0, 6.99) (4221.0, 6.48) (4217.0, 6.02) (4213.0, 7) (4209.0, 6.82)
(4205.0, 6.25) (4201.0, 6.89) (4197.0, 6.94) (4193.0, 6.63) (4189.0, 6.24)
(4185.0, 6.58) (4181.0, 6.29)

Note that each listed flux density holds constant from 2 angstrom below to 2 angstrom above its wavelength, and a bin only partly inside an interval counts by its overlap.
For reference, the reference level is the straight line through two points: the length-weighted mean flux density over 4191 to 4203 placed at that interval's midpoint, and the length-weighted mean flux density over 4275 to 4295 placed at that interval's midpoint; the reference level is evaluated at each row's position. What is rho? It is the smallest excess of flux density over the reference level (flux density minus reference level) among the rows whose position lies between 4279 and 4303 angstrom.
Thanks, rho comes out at -0.30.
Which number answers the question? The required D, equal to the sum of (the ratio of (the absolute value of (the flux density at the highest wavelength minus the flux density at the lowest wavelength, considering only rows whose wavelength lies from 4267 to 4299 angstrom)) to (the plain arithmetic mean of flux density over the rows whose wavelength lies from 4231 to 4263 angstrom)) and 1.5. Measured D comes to 1.52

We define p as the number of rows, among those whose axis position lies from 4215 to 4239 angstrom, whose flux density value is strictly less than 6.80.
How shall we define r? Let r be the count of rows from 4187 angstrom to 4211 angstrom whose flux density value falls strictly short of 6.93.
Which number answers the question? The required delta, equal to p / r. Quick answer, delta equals 1.0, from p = 5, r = 5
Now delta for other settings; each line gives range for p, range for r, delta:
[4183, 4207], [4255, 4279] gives 1.3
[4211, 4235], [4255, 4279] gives 1.3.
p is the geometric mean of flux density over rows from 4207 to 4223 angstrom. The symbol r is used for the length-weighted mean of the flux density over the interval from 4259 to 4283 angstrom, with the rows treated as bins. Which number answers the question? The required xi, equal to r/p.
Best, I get 1.047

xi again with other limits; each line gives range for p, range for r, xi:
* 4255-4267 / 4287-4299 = 1.001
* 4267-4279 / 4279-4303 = 1.013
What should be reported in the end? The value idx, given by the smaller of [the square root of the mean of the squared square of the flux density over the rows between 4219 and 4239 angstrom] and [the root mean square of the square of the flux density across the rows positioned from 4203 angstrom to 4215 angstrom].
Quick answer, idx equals 43.7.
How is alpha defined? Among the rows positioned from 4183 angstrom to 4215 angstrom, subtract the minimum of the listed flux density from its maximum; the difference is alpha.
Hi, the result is 0.76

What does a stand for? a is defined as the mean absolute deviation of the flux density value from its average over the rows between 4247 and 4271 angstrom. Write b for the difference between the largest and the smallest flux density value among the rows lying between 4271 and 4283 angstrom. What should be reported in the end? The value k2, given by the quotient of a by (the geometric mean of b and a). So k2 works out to 0.83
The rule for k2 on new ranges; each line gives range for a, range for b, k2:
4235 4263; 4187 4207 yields 0.59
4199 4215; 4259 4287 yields 0.57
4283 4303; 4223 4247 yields 0.49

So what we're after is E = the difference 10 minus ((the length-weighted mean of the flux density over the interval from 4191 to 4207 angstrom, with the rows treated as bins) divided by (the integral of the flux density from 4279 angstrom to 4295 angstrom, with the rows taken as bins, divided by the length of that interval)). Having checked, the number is 9.03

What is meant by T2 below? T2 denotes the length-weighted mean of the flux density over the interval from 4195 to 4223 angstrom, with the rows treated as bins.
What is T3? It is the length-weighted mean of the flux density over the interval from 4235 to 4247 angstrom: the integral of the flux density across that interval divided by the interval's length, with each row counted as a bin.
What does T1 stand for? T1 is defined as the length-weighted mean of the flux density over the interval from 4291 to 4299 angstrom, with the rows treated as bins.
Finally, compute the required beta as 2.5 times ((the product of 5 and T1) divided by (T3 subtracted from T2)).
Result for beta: -3486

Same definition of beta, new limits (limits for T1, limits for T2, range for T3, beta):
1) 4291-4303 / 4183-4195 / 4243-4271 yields -180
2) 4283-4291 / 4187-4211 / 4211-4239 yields 1655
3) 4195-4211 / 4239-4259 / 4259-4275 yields -1057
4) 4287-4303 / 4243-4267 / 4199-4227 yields 258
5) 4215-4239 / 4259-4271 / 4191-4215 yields 356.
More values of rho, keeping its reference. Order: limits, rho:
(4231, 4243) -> -0.39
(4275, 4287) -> -0.30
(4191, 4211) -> -0.58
